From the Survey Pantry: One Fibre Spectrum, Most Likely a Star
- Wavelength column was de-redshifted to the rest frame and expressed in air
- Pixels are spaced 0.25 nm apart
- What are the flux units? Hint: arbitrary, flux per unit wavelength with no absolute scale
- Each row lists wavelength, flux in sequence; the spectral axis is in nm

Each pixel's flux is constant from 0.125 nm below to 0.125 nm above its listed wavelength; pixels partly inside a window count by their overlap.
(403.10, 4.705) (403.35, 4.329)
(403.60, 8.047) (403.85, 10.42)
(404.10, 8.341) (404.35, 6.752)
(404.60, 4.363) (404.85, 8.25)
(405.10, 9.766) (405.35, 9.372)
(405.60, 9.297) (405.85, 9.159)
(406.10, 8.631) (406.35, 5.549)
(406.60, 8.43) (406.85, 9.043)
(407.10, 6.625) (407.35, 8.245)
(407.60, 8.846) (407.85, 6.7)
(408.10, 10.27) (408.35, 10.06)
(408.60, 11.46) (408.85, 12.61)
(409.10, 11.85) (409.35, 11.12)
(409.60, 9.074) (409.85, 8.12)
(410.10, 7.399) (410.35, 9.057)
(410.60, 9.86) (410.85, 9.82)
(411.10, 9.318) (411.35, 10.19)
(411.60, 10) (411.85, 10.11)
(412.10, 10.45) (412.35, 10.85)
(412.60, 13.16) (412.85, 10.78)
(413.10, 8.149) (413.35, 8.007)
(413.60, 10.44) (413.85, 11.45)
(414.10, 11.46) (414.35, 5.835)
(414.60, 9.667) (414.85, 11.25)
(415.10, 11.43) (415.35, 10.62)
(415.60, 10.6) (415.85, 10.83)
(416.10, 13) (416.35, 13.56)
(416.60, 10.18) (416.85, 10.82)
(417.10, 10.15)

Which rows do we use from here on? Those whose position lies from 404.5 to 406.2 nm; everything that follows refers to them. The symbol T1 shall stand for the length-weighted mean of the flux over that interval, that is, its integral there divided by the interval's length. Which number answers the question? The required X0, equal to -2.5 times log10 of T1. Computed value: -2.32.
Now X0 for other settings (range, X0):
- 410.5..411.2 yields -2.46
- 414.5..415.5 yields -2.58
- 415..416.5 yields -2.67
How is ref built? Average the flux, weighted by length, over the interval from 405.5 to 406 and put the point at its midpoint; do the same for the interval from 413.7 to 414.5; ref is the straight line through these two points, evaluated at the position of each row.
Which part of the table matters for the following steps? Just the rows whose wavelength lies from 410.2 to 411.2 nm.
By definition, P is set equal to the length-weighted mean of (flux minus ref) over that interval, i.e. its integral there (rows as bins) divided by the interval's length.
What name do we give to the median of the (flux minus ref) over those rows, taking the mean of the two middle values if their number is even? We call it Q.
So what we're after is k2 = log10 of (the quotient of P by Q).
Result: -0.67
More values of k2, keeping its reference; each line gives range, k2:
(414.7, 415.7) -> 0.00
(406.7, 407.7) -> 0.17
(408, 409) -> 0.07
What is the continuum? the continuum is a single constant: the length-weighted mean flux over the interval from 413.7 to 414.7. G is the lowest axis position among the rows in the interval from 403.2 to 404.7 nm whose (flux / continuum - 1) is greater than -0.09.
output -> 403.85 nm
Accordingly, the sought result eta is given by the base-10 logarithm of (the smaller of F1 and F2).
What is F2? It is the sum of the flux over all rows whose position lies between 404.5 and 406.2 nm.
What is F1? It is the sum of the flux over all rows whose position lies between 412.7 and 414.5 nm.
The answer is 1.77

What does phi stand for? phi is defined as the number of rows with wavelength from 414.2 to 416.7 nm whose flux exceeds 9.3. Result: 9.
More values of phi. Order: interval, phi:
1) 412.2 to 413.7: 4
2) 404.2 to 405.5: 2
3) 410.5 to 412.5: 8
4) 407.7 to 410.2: 6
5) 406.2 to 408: 0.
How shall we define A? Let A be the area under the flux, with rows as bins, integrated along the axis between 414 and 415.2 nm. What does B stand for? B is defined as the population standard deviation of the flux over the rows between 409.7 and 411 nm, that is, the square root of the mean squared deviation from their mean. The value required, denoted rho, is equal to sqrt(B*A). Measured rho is 3.4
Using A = 11.8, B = 1.0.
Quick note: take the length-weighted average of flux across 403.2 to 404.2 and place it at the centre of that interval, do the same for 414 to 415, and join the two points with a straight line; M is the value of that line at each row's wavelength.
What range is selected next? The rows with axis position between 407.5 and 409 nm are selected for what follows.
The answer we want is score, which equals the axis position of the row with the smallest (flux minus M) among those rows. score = 407.85 nm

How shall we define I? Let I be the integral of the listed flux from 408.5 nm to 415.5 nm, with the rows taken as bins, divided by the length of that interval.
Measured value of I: 10.1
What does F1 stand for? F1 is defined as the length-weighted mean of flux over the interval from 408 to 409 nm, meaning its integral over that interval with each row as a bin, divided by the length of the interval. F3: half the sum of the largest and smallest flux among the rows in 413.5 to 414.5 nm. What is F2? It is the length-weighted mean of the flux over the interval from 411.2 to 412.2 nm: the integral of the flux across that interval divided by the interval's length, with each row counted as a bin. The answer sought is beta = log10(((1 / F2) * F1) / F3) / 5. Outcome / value -0.179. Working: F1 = 11.1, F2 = 10.2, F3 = 8.6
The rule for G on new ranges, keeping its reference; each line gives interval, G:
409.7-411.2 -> 410.35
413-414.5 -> 413.60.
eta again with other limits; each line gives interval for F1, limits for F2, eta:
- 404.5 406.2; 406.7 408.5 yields 1.77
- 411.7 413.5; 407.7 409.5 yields 1.85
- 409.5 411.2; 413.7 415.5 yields 1.80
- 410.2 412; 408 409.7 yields 1.83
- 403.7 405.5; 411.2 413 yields 1.76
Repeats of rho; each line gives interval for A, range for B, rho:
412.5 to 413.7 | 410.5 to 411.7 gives 1.9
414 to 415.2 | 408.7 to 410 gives 4.5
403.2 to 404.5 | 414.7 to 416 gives 1.8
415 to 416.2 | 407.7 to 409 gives 5.2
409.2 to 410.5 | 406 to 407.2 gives 4.0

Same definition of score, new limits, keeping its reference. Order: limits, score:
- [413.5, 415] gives 414.35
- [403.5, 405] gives 404.60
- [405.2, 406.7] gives 406.35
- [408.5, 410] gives 409.85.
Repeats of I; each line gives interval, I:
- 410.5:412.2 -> 10.0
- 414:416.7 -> 10.8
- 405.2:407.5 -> 8.3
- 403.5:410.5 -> 8.8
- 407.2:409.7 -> 10.0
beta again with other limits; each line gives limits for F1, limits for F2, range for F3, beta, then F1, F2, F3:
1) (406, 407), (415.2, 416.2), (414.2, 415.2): -0.218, 7.9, 11.2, 8.6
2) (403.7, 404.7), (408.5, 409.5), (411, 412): -0.236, 7.6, 11.7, 9.8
